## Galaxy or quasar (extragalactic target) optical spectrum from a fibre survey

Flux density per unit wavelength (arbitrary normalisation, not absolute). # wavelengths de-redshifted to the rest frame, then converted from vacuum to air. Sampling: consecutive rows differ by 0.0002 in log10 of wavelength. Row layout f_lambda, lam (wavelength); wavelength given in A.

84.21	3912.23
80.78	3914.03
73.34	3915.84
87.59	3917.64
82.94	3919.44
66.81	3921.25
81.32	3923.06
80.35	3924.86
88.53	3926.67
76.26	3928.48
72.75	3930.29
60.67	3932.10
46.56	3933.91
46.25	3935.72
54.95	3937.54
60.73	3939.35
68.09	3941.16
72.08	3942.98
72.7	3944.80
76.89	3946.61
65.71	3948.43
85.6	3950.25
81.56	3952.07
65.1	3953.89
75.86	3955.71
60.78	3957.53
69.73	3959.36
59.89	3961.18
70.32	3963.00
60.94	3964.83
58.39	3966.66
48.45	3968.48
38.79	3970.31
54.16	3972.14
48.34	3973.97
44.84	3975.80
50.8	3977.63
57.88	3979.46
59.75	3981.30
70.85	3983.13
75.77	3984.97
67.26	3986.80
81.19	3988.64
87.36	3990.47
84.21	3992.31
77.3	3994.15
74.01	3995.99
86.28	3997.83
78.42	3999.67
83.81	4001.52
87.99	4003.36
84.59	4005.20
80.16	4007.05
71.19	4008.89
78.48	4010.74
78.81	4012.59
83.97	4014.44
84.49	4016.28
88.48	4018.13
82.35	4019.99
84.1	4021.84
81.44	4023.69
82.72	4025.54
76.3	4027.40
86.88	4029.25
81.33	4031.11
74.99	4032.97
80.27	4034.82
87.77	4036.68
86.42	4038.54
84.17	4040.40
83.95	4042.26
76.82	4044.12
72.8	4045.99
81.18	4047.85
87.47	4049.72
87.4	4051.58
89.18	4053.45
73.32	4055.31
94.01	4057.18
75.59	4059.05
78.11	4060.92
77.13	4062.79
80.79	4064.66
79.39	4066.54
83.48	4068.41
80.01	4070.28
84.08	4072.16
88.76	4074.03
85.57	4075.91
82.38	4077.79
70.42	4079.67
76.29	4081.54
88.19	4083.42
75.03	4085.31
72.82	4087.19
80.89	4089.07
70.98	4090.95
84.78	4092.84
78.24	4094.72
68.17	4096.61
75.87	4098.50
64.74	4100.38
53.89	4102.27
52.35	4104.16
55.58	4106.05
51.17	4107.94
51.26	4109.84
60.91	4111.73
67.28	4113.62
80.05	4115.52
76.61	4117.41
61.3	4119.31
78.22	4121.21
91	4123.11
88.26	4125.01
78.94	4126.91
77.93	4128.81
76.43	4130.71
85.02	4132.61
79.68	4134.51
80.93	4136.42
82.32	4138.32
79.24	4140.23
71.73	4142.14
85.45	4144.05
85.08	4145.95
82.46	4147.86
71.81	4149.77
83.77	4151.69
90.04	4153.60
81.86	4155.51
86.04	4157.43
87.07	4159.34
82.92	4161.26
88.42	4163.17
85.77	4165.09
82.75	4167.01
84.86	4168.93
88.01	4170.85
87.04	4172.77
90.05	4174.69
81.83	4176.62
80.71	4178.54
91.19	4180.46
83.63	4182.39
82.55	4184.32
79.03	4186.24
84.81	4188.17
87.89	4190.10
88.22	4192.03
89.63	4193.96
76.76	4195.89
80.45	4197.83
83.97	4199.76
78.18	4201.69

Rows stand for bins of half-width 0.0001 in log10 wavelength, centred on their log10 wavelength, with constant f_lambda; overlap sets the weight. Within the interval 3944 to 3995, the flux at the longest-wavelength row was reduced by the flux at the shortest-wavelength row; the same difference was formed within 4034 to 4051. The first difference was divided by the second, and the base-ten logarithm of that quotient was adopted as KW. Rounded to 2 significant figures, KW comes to -0.19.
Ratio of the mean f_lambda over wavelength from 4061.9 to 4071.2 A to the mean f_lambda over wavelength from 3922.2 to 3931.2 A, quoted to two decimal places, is 1.00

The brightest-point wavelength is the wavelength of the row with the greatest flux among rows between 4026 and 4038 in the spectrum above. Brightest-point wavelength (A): 4036.68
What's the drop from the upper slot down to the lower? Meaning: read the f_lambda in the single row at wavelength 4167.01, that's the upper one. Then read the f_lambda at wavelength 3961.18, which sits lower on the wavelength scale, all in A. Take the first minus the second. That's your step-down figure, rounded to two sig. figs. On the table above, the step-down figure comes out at 23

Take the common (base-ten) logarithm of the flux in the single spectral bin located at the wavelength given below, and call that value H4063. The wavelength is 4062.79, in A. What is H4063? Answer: 1.89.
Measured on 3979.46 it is 1.76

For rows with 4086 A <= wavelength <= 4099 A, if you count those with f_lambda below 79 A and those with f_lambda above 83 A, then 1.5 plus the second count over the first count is 1.7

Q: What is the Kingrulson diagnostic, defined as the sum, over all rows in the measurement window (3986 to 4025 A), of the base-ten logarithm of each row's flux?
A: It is 40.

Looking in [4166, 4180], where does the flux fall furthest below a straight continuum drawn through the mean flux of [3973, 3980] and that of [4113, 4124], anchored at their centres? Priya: 4178.54 A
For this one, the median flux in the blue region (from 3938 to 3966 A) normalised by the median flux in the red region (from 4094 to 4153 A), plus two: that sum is 2.89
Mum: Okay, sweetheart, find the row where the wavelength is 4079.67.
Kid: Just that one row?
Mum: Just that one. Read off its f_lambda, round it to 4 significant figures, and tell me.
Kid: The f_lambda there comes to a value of 70.42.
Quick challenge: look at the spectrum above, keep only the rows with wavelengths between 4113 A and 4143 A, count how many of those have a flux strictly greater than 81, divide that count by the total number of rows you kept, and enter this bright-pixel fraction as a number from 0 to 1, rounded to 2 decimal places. 0.25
